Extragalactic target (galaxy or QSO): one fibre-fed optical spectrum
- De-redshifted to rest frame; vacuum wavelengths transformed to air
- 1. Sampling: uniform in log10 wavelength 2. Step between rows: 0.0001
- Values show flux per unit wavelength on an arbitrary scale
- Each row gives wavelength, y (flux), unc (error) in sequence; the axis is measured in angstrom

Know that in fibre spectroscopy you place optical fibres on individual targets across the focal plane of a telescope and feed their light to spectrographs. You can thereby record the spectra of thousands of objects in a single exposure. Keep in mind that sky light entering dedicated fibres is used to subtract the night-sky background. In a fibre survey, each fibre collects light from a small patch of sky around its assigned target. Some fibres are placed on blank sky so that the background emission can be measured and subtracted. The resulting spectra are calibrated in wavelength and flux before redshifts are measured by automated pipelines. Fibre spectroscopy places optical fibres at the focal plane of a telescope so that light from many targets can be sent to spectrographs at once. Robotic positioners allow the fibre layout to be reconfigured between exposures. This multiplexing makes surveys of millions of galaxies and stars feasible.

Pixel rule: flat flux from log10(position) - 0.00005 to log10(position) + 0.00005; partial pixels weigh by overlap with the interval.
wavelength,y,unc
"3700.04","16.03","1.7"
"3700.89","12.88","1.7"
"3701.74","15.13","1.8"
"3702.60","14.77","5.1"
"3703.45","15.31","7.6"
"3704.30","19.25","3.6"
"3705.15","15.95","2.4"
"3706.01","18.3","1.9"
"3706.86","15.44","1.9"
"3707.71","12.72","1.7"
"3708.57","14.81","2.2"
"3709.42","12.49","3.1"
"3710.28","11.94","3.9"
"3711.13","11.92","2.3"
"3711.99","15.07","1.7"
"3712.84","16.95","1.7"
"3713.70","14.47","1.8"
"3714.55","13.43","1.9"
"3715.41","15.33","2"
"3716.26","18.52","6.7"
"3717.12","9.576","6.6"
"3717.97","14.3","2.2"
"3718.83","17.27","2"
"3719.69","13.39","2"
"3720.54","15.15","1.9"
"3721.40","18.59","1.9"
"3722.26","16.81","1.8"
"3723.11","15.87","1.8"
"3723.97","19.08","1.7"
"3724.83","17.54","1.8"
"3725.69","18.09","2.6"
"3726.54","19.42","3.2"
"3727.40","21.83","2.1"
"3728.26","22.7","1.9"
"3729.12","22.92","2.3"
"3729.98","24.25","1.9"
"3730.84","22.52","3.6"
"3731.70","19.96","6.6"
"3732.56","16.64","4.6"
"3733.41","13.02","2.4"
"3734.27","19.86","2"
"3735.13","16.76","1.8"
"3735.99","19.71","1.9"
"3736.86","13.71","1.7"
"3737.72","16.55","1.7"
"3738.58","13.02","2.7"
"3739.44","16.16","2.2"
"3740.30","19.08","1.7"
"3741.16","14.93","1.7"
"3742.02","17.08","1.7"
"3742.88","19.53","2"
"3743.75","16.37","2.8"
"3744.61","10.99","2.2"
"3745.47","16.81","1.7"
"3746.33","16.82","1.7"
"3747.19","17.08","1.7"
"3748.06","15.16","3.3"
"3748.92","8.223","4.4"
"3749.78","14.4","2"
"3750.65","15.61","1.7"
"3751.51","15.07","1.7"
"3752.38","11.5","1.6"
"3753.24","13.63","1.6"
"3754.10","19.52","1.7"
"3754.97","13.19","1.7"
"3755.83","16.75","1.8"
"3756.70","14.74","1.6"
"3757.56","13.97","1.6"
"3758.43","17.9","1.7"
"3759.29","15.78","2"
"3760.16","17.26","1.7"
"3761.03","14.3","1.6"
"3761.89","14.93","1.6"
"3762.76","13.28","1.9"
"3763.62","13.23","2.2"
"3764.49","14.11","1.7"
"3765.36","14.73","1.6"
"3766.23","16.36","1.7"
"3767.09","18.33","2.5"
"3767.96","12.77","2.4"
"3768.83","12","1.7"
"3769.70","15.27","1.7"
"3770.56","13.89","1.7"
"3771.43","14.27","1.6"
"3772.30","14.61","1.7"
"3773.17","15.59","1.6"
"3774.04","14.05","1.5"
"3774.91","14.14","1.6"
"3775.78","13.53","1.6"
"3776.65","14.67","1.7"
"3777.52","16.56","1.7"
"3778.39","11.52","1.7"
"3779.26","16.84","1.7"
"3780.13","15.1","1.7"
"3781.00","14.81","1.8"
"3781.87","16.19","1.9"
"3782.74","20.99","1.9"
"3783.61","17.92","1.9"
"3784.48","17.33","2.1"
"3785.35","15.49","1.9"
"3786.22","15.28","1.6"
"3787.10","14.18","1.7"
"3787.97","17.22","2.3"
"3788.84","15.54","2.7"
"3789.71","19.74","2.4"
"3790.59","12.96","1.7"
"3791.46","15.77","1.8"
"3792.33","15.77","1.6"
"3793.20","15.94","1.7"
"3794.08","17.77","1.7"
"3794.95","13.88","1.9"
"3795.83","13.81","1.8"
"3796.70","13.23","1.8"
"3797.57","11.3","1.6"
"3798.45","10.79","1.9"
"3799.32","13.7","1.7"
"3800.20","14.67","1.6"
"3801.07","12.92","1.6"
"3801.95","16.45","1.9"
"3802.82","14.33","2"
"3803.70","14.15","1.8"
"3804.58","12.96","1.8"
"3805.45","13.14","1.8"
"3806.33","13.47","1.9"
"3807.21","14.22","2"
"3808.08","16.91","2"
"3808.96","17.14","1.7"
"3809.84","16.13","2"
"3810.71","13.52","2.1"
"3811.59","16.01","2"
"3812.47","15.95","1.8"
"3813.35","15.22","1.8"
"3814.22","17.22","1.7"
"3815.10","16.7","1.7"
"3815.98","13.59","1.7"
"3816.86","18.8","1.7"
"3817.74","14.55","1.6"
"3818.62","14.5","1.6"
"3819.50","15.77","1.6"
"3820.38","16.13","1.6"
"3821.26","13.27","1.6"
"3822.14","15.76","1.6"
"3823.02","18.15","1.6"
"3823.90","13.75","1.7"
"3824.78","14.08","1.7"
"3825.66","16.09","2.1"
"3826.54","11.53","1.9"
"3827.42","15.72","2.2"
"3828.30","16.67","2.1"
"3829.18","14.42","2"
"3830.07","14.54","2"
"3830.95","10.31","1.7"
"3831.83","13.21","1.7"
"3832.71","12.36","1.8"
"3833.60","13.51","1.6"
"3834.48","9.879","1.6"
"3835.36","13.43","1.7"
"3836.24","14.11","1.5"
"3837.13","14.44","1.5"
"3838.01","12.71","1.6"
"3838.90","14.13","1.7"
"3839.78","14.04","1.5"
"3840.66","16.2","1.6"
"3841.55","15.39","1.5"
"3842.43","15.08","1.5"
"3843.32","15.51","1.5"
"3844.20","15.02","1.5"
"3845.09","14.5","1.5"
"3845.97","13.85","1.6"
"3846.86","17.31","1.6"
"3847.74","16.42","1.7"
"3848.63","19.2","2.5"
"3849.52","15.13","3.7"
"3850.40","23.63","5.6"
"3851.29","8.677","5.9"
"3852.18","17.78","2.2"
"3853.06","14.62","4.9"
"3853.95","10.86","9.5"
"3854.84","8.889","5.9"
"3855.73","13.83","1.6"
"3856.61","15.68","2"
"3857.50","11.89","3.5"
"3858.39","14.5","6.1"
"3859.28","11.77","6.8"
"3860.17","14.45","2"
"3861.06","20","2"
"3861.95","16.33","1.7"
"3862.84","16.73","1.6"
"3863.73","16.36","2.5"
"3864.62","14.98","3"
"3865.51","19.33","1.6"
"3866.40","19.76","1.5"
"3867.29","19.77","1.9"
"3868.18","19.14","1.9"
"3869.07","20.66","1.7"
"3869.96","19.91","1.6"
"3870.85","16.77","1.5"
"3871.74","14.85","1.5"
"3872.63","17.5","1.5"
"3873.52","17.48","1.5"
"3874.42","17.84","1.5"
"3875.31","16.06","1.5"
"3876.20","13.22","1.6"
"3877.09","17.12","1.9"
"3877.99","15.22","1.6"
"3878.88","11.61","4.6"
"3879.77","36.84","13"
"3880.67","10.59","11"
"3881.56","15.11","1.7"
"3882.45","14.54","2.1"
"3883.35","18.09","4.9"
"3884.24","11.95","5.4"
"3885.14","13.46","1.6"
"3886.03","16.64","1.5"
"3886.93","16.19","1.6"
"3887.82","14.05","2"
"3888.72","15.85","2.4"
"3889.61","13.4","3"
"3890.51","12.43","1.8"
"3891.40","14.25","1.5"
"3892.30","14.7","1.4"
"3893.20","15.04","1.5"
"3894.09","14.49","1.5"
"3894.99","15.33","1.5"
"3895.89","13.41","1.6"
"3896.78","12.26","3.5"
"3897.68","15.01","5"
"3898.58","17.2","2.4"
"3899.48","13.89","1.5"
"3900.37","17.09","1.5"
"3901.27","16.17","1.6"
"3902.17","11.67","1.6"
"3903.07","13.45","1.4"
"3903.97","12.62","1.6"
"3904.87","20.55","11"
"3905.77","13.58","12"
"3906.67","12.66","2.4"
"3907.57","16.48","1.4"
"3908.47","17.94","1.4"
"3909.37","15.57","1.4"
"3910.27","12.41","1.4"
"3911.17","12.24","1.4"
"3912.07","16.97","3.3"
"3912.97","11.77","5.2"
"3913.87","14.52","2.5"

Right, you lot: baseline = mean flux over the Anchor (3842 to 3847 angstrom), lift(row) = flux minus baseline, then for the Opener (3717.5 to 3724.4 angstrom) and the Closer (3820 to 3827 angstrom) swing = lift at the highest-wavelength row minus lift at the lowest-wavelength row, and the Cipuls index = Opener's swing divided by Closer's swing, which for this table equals -1.0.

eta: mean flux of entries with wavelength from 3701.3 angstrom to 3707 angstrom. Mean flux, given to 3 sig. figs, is 16.3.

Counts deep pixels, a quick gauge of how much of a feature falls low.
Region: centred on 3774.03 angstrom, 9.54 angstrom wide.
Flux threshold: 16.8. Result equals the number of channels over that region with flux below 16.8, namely 11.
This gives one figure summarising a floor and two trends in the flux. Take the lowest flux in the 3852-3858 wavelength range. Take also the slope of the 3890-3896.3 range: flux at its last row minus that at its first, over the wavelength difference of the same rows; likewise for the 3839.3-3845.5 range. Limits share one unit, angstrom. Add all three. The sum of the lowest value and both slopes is 9.2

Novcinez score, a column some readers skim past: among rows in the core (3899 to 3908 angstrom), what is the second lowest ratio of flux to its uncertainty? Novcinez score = 2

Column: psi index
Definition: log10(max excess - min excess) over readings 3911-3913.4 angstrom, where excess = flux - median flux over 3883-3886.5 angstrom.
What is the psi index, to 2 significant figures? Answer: 0.72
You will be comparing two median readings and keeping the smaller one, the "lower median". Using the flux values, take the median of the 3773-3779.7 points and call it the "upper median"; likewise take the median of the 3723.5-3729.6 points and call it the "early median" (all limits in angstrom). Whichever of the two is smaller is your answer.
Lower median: 14.4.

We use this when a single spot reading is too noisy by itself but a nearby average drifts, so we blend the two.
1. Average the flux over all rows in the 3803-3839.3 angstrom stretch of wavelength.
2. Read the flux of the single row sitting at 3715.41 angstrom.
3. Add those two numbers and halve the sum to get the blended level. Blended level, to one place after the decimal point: 15.0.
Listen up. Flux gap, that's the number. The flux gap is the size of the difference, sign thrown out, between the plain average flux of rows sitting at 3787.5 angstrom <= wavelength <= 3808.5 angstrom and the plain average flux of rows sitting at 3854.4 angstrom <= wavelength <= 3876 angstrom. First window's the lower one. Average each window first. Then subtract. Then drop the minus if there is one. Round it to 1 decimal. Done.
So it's 1.8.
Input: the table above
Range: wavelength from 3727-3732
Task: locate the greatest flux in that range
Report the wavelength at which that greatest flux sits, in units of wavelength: 3729.98 angstrom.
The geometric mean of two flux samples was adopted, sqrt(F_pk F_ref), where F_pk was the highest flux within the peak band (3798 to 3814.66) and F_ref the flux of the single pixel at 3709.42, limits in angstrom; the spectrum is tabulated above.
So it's 14.67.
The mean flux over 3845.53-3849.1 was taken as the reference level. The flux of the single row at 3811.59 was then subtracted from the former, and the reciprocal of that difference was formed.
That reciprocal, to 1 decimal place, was 1.5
